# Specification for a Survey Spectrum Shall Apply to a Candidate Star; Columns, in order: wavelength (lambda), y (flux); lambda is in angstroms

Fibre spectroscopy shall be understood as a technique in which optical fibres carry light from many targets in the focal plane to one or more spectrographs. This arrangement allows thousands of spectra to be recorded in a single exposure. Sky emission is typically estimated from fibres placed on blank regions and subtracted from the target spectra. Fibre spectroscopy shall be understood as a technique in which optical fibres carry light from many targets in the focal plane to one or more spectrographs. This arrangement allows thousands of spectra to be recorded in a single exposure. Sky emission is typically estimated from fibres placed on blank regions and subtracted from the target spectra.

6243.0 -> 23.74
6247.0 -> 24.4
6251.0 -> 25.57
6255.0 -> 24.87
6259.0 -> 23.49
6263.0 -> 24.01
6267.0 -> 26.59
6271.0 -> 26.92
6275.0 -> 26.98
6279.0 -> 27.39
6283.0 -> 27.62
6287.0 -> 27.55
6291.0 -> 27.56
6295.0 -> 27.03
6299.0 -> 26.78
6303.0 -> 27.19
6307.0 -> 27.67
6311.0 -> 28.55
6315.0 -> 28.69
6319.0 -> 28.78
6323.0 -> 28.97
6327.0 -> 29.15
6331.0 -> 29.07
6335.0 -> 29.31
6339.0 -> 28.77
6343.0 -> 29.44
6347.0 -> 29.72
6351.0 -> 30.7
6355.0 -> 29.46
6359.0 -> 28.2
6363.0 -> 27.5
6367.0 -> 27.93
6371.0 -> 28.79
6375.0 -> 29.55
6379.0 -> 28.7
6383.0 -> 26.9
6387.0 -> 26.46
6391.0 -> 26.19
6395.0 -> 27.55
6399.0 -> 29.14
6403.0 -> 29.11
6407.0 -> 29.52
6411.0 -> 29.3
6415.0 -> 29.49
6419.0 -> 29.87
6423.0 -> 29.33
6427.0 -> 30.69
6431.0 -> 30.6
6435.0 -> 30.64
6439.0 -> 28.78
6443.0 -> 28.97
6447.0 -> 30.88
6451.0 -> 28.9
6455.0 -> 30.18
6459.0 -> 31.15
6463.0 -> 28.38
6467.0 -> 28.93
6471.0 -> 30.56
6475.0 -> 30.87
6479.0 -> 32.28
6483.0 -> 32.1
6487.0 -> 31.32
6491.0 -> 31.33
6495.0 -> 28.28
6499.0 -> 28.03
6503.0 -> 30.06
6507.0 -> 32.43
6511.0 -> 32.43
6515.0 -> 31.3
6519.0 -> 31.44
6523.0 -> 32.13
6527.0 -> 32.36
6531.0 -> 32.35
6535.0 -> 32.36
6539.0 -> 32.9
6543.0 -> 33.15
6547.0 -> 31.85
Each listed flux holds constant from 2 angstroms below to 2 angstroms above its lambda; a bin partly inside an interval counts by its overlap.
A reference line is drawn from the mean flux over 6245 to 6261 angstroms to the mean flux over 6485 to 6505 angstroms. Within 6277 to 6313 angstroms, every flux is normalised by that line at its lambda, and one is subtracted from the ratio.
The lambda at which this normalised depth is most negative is 6299.0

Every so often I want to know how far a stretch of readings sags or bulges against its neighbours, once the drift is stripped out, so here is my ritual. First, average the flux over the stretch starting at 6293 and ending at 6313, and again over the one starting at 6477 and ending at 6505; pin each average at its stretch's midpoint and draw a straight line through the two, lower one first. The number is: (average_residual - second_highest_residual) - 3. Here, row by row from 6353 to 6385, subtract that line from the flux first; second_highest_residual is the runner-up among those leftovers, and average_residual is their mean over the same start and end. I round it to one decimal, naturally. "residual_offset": -4.1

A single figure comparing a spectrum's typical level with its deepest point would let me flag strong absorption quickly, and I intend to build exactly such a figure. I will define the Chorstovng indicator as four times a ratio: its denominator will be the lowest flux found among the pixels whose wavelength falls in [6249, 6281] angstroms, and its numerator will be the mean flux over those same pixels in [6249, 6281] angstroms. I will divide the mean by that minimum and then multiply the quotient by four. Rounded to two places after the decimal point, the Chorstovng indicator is 4.38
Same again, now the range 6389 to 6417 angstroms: 4.37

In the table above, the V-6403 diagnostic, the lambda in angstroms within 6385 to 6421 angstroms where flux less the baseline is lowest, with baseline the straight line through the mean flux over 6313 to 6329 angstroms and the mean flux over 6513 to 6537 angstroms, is 6391.0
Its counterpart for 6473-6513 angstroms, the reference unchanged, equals 6499.0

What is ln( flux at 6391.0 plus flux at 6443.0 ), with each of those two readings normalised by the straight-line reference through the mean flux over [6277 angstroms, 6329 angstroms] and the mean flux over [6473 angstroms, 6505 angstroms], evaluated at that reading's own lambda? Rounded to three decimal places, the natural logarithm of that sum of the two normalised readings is 0.625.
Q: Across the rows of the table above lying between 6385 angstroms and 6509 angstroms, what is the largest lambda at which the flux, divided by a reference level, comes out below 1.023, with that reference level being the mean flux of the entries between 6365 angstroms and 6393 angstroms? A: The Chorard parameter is 6499.0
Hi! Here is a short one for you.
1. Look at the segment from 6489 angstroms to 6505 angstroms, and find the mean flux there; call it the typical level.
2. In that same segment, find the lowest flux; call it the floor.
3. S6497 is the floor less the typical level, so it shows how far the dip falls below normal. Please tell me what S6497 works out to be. -1.4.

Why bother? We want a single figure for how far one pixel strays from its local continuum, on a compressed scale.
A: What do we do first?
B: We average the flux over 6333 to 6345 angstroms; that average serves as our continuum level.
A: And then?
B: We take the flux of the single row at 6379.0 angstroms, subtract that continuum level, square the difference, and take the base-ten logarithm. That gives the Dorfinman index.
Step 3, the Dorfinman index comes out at -0.6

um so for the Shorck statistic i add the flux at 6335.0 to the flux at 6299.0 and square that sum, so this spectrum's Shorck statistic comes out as 3146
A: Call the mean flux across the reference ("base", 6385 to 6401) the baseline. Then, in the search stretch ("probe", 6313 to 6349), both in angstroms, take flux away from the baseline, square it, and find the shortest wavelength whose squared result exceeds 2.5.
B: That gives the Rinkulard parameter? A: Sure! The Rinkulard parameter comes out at 6323.0 angstroms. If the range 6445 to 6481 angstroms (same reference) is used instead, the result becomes 6447.0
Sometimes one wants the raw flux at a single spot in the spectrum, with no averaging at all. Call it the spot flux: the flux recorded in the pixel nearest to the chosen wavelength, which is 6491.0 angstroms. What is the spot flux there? 31.33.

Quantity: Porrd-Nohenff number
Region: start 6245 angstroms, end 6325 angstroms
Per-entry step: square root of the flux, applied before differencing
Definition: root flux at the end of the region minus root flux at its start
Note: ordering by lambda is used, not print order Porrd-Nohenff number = 0.44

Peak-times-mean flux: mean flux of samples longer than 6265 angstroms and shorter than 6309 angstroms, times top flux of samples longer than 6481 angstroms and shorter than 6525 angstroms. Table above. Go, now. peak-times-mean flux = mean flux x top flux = 882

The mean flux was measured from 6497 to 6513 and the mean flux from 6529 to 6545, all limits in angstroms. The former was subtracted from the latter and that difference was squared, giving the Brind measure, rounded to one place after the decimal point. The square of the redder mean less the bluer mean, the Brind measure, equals 3.8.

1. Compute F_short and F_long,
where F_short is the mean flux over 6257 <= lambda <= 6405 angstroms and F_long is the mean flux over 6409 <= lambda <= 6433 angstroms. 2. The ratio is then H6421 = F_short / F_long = 0.935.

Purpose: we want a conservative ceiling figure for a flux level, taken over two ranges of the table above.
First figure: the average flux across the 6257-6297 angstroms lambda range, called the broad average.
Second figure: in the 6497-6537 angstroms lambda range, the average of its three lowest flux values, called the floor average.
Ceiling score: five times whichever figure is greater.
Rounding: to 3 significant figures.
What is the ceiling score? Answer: 149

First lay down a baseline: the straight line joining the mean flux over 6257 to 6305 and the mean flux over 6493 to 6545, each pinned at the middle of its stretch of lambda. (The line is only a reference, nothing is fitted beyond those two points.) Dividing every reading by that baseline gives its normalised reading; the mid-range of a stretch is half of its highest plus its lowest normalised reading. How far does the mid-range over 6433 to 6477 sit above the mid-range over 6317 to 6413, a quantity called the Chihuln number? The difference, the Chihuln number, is -0.019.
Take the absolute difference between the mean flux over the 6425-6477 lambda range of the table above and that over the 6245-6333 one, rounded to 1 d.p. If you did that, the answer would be 2.9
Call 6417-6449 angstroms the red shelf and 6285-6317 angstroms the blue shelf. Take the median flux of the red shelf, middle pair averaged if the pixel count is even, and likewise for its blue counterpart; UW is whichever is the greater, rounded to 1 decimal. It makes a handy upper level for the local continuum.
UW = 30.2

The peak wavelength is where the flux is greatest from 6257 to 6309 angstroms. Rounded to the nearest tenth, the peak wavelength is 6307.0 angstroms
